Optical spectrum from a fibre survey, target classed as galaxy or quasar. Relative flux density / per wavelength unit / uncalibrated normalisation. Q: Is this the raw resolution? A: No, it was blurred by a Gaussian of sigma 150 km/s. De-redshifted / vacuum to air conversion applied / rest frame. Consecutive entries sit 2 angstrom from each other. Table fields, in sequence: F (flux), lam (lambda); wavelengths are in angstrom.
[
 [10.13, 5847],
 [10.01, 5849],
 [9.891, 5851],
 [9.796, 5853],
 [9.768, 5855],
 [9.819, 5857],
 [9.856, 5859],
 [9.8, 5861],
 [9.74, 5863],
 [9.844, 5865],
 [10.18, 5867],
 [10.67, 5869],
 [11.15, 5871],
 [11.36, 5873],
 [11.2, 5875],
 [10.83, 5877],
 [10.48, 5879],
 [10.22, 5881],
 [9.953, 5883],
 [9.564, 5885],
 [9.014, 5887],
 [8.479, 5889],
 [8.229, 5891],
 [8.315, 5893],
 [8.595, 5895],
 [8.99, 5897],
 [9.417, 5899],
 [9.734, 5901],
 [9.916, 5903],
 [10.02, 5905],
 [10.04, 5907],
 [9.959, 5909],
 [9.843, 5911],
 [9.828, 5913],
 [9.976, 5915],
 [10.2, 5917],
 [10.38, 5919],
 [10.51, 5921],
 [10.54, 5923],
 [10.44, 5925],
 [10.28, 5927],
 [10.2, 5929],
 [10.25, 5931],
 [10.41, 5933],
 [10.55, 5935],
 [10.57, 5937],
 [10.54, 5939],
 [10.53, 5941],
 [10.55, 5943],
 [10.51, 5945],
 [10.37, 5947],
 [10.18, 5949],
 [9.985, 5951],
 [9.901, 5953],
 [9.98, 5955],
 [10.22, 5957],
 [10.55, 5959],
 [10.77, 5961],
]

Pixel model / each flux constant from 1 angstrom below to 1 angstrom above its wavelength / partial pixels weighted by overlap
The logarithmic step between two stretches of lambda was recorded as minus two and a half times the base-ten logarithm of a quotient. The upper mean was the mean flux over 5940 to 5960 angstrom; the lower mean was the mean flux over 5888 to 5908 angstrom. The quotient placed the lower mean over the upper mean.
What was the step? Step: 0.12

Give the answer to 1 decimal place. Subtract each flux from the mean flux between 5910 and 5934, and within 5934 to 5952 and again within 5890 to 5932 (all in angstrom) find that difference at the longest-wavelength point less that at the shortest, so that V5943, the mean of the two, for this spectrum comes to -0.7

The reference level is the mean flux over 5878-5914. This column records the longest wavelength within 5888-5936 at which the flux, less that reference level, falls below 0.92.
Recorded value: 5931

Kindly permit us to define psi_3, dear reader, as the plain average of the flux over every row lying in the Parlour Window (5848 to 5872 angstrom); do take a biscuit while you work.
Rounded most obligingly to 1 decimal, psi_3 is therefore 10.0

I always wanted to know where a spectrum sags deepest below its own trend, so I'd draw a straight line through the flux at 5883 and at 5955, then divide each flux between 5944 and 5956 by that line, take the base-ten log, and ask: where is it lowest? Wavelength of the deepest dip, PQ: 5953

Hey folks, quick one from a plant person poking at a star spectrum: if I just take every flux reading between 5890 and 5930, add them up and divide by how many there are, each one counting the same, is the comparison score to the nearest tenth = 9.8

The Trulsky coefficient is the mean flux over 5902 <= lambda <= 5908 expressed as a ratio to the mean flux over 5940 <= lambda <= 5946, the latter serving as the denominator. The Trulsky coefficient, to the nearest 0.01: 0.95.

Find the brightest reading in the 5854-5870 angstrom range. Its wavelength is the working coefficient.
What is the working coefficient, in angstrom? 5869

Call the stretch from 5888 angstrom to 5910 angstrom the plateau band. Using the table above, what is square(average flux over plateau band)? 85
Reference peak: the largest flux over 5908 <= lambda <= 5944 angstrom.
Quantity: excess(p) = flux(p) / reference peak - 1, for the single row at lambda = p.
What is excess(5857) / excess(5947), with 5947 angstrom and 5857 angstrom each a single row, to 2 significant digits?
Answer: 3.8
